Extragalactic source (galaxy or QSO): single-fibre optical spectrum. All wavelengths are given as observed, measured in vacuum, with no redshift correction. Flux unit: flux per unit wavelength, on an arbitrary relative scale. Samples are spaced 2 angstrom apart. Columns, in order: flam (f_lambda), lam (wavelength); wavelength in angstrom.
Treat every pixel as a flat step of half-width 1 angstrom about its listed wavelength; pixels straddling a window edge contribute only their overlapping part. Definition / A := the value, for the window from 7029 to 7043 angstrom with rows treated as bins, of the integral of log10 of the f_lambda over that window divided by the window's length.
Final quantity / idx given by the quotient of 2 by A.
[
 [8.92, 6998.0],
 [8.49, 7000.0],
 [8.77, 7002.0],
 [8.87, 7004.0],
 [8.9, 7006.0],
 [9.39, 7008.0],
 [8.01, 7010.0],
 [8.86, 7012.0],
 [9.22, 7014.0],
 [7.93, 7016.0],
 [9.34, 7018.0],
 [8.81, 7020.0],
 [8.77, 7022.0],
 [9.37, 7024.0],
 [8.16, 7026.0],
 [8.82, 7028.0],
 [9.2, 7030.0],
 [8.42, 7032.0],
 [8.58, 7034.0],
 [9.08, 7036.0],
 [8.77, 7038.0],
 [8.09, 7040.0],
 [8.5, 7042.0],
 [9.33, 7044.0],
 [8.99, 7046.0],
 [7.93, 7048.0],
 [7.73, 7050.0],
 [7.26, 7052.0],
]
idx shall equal 2.13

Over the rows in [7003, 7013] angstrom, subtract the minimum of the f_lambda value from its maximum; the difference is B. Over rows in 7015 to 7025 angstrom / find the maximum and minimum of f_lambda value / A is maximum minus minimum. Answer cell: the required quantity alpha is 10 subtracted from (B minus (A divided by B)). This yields -9.7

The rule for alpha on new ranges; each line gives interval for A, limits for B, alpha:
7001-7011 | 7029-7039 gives -11.0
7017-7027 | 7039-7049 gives -9.5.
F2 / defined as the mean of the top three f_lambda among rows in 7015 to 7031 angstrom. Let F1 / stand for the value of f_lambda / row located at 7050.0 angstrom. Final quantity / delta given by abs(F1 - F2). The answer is 1.6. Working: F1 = 7.73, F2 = 9.30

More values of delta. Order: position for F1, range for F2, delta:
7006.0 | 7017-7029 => 0.3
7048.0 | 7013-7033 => 1.4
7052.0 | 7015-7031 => 2.0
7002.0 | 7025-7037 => 0.3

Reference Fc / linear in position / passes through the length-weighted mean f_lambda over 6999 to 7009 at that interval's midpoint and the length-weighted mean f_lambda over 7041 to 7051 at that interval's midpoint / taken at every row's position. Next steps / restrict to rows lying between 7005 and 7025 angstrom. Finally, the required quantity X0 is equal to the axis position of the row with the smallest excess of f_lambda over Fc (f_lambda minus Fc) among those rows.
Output 7016.0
